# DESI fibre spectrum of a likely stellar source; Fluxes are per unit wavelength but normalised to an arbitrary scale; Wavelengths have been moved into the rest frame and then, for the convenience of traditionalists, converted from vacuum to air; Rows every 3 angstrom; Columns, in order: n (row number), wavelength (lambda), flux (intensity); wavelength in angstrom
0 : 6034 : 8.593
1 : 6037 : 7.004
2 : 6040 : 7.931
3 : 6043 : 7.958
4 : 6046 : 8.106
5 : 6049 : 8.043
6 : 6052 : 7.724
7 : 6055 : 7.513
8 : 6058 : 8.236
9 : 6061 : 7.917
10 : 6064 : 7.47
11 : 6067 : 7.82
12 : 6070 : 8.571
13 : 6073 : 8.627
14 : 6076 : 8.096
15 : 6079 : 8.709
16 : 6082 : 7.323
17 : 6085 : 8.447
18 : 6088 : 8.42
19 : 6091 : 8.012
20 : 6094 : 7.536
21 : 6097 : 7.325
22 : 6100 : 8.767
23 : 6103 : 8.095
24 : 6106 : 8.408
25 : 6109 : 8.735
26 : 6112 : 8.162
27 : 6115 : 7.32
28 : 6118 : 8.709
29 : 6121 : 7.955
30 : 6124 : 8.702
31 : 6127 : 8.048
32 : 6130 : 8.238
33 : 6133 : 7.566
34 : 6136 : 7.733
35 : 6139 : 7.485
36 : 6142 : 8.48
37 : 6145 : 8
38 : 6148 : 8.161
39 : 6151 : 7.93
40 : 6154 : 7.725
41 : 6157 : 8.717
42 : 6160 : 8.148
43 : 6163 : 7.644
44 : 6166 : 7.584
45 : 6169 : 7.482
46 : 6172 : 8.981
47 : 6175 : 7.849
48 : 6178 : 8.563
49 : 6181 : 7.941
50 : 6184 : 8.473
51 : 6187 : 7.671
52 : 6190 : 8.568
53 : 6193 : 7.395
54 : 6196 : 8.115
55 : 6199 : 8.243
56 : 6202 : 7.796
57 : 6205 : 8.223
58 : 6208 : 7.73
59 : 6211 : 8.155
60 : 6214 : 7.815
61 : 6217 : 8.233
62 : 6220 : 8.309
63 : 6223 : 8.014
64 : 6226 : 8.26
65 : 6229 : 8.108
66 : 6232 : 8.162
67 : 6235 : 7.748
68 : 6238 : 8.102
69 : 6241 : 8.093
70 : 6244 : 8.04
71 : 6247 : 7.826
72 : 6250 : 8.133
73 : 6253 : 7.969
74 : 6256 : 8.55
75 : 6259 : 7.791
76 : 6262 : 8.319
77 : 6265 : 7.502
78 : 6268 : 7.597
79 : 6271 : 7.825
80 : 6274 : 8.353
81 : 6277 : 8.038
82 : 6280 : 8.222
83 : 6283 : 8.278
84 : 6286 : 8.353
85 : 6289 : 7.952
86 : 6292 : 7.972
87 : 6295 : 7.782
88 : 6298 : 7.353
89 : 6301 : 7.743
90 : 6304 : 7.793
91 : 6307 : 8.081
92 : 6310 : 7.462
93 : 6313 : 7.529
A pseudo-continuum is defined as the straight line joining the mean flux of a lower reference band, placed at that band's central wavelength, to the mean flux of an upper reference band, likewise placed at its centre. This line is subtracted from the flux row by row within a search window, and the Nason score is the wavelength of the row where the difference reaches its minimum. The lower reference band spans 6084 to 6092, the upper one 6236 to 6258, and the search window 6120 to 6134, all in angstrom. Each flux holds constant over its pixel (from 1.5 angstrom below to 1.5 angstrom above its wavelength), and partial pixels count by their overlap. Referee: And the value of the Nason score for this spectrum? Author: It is 6133 angstrom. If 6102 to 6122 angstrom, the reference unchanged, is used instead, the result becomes 6115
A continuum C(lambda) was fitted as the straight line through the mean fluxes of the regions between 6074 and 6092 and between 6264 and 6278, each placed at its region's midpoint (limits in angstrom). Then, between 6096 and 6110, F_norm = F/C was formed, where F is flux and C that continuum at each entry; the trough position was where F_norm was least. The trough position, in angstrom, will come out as 6097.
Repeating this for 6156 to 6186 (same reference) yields 6169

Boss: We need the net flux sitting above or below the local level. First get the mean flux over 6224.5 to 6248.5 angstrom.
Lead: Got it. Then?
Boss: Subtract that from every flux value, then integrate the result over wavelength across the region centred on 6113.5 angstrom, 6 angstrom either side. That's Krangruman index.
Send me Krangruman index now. 2.3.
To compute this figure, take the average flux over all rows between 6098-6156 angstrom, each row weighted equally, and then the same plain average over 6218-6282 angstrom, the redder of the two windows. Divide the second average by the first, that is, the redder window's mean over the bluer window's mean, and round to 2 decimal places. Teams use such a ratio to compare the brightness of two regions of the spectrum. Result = 0.99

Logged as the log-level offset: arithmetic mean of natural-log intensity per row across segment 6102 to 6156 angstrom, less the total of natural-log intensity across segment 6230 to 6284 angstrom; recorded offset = -35.4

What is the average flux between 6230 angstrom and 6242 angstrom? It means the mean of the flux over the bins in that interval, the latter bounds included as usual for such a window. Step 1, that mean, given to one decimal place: 8.0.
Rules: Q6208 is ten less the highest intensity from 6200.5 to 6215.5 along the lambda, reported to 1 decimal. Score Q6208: 1.8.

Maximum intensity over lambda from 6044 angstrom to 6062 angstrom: 8.236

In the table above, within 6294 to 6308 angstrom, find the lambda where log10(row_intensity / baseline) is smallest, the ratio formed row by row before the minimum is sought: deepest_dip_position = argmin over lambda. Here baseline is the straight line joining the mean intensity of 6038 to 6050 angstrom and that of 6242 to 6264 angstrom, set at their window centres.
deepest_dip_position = 6298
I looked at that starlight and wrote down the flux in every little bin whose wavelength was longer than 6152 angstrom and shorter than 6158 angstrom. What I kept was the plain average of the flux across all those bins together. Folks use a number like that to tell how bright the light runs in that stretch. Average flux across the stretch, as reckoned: 8.2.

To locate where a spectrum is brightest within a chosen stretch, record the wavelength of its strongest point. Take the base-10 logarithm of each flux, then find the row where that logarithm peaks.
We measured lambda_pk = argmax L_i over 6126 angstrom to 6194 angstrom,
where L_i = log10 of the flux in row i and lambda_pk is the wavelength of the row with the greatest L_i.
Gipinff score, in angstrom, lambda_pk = 6172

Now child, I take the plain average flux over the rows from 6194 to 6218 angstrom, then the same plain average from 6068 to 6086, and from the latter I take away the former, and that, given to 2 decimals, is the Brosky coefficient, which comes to 0.26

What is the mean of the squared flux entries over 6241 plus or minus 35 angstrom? 64.5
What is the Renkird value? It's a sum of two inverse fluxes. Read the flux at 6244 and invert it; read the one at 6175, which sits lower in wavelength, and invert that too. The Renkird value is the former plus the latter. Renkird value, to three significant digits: 0.252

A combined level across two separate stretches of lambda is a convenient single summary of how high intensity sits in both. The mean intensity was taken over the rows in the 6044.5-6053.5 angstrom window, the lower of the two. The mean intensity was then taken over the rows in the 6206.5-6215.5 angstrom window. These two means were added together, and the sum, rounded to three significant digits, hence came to 15.9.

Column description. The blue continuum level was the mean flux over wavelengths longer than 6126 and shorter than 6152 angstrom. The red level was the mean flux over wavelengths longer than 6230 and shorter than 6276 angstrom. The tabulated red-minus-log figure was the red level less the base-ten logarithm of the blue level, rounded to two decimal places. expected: 7.10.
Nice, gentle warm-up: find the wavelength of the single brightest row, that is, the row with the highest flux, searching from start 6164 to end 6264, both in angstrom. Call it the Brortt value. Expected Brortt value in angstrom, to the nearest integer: 6172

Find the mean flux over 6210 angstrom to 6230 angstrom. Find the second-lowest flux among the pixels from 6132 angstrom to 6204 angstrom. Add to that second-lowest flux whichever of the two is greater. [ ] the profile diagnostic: 15.6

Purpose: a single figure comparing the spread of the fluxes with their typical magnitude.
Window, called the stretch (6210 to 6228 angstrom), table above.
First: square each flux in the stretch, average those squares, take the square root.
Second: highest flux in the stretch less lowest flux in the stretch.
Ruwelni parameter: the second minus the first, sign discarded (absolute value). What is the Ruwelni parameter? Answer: 7.64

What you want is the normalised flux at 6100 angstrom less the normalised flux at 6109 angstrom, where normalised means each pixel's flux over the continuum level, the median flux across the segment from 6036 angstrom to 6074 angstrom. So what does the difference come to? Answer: 0.00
